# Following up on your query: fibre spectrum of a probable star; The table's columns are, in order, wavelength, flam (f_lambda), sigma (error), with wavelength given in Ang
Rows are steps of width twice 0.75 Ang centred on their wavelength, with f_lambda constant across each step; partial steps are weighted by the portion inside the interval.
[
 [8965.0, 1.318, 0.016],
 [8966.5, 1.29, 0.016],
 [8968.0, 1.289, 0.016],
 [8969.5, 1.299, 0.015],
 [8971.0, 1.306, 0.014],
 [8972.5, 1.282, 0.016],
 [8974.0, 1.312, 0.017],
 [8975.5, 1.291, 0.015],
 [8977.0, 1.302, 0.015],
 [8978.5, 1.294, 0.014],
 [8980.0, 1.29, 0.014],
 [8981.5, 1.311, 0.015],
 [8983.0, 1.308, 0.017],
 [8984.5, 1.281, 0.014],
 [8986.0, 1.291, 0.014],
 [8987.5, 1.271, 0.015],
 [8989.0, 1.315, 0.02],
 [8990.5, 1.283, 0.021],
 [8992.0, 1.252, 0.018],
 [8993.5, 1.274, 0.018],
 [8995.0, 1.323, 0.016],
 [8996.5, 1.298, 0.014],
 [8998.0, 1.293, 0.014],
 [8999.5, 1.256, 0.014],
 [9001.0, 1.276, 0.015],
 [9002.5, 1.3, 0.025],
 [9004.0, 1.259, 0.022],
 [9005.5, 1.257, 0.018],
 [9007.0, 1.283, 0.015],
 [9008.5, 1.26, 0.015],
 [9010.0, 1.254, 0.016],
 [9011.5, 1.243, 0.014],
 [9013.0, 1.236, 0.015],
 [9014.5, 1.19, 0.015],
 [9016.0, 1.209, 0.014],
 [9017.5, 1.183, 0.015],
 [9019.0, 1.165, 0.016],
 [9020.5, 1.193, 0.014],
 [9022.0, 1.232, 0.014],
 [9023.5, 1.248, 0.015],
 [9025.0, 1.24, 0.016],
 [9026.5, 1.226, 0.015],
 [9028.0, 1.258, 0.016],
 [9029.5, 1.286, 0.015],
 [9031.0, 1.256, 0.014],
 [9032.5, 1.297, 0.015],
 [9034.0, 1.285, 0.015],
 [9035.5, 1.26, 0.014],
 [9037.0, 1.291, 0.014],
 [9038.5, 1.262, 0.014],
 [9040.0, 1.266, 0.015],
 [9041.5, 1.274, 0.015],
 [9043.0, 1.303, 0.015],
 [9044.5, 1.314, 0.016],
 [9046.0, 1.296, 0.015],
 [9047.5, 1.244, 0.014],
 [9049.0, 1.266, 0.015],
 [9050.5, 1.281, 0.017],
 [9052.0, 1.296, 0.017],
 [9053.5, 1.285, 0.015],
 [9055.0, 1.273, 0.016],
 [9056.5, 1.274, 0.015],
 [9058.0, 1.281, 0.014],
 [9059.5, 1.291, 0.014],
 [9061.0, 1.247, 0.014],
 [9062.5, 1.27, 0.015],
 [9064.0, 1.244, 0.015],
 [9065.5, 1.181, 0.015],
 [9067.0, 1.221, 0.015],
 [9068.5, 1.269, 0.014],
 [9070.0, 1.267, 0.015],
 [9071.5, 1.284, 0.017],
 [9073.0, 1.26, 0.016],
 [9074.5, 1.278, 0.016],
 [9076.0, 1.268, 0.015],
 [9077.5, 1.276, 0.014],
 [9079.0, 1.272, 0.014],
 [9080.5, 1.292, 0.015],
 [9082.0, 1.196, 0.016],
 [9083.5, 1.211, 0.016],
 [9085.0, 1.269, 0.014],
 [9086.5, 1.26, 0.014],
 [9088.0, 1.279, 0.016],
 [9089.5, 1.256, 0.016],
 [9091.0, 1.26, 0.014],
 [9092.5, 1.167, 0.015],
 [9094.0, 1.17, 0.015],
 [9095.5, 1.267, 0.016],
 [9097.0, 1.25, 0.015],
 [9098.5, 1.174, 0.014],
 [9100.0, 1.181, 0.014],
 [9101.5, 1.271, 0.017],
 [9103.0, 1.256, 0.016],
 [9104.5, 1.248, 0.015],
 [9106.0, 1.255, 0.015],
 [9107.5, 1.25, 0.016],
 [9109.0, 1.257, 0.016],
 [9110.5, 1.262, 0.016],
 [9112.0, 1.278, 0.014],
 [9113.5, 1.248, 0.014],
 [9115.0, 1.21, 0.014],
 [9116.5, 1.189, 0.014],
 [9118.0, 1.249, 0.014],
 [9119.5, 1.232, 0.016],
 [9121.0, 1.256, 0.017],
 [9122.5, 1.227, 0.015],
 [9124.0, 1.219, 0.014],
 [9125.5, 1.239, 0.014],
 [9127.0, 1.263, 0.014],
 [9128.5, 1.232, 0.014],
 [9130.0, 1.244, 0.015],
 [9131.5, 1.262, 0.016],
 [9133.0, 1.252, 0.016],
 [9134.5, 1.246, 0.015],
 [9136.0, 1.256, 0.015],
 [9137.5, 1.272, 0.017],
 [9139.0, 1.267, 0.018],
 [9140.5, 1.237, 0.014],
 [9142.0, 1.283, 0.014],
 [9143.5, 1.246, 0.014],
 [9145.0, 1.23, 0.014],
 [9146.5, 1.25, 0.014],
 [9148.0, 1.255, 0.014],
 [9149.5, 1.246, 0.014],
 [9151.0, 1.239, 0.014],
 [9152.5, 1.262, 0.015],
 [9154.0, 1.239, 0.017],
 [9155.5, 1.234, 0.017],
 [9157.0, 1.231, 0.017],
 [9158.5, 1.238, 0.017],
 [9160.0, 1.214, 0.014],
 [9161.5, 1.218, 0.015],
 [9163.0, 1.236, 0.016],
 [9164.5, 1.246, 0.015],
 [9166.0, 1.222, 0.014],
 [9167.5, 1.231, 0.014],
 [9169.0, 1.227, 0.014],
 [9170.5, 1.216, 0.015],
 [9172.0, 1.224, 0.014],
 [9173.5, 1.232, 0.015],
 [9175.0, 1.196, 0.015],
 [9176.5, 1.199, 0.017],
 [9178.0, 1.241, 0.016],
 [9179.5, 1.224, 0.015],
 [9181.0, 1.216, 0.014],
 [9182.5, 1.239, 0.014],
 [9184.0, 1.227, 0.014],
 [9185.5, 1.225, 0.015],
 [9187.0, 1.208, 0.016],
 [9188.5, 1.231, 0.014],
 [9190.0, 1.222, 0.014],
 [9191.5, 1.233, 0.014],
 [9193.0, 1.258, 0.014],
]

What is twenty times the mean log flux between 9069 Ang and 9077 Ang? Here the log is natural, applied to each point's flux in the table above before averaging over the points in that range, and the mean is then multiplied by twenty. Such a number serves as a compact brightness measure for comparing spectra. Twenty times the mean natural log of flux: 4.80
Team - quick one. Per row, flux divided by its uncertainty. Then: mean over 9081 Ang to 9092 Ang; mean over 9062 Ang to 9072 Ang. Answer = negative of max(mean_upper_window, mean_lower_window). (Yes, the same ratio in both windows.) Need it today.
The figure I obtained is -82.8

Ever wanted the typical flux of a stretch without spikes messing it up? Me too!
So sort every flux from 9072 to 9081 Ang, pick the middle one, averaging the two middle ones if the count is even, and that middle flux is 1.27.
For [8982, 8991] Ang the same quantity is 1.29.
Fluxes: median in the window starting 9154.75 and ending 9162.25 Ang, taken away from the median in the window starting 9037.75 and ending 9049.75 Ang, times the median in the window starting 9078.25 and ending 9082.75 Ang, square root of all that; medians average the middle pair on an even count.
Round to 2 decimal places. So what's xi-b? 0.22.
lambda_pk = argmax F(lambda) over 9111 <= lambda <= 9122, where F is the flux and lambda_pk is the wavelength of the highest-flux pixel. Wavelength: 9112.0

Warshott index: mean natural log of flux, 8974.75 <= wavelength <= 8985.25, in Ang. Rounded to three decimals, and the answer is 0.260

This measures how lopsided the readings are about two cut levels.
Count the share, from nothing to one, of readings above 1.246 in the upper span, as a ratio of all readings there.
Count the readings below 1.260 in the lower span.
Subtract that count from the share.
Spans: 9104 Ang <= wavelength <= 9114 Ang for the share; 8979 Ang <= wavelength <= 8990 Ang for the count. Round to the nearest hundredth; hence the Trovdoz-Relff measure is 1.00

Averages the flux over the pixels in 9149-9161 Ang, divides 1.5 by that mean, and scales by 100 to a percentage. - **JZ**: 121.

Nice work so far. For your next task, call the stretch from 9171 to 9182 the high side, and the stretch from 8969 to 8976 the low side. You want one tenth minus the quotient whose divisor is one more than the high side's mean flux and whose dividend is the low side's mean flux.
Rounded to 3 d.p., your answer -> -0.485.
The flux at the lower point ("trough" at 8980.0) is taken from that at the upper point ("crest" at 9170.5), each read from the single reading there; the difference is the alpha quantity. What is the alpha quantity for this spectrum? -0.07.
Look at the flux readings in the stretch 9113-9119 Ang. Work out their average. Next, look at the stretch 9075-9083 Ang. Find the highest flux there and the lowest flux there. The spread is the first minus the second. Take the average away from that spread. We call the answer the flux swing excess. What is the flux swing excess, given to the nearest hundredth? -1.13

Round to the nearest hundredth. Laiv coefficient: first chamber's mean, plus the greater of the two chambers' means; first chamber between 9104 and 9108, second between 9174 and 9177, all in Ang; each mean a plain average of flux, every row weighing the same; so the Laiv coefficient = 2.50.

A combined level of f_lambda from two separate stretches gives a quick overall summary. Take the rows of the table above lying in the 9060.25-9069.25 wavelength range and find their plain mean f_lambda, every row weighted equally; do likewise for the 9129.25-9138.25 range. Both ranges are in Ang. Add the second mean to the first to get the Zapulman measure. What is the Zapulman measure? 2.49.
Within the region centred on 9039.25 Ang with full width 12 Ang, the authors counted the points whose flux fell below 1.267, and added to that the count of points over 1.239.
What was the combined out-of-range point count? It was 11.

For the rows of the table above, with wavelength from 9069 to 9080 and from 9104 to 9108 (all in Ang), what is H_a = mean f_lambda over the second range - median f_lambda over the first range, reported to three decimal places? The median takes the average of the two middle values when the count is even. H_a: -0.021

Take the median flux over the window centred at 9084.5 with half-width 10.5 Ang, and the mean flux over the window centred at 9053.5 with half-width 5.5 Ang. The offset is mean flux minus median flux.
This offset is 0.015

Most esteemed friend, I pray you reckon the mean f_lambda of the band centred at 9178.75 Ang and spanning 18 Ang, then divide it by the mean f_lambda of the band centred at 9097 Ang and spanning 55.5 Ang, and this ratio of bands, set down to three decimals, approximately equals 0.981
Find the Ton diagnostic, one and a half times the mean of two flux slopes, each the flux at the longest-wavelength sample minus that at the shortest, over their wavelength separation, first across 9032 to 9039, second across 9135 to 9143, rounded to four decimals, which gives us -0.0010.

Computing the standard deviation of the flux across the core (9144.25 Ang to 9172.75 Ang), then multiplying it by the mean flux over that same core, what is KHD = 0.016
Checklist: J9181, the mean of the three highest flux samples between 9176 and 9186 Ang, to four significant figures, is 1.236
